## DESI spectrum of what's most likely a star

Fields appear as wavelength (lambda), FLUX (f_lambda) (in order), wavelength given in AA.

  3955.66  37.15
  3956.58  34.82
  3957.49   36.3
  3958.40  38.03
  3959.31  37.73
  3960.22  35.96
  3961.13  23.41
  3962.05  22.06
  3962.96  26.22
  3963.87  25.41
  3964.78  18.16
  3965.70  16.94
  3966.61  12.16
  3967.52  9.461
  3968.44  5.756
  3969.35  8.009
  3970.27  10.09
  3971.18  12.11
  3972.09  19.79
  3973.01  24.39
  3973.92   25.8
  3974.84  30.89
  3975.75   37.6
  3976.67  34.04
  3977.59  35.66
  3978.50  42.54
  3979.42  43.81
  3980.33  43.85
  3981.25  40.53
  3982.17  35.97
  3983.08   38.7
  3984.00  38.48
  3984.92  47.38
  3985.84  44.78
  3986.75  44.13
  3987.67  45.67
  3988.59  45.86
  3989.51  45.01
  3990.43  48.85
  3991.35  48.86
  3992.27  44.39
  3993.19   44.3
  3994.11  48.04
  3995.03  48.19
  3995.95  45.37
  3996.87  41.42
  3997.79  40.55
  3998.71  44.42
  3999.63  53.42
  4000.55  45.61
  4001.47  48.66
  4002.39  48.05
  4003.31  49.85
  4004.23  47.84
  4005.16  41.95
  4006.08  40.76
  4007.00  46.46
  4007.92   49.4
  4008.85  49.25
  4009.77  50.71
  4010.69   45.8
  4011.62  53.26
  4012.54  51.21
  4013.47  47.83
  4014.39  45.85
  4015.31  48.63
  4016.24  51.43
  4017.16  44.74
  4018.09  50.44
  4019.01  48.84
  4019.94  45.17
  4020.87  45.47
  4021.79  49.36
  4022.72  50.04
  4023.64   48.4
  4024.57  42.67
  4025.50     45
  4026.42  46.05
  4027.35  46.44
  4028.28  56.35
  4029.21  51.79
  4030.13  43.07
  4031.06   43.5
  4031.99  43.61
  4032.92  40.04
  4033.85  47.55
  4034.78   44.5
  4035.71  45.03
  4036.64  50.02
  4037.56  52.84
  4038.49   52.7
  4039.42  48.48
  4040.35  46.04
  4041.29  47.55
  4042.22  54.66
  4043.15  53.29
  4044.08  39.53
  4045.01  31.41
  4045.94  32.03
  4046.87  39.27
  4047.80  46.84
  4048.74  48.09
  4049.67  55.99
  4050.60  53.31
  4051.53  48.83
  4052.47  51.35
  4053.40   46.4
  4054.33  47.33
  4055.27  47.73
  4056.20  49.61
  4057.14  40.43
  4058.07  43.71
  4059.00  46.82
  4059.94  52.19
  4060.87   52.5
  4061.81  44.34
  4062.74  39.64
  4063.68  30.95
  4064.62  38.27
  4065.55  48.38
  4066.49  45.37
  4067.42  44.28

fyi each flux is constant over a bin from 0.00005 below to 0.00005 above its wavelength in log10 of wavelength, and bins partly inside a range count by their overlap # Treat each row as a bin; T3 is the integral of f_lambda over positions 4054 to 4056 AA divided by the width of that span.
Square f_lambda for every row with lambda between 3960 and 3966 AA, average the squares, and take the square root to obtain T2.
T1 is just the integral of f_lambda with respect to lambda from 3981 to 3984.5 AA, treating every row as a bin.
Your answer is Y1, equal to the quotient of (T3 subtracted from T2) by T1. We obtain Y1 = -0.17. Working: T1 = 134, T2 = 25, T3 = 48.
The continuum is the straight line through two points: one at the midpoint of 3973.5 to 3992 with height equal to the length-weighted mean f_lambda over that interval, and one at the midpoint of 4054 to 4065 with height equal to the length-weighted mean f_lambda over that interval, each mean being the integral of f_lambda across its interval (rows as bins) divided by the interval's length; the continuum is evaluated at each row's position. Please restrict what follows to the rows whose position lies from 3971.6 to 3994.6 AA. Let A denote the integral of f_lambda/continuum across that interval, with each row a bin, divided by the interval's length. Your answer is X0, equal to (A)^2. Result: 0.95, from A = 0.97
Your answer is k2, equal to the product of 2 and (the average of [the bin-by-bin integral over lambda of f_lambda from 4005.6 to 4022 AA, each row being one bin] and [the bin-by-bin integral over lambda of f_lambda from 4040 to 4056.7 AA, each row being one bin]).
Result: 1566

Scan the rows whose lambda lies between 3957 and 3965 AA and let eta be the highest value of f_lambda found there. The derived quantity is 38.03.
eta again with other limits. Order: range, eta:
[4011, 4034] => 56.35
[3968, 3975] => 30.89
